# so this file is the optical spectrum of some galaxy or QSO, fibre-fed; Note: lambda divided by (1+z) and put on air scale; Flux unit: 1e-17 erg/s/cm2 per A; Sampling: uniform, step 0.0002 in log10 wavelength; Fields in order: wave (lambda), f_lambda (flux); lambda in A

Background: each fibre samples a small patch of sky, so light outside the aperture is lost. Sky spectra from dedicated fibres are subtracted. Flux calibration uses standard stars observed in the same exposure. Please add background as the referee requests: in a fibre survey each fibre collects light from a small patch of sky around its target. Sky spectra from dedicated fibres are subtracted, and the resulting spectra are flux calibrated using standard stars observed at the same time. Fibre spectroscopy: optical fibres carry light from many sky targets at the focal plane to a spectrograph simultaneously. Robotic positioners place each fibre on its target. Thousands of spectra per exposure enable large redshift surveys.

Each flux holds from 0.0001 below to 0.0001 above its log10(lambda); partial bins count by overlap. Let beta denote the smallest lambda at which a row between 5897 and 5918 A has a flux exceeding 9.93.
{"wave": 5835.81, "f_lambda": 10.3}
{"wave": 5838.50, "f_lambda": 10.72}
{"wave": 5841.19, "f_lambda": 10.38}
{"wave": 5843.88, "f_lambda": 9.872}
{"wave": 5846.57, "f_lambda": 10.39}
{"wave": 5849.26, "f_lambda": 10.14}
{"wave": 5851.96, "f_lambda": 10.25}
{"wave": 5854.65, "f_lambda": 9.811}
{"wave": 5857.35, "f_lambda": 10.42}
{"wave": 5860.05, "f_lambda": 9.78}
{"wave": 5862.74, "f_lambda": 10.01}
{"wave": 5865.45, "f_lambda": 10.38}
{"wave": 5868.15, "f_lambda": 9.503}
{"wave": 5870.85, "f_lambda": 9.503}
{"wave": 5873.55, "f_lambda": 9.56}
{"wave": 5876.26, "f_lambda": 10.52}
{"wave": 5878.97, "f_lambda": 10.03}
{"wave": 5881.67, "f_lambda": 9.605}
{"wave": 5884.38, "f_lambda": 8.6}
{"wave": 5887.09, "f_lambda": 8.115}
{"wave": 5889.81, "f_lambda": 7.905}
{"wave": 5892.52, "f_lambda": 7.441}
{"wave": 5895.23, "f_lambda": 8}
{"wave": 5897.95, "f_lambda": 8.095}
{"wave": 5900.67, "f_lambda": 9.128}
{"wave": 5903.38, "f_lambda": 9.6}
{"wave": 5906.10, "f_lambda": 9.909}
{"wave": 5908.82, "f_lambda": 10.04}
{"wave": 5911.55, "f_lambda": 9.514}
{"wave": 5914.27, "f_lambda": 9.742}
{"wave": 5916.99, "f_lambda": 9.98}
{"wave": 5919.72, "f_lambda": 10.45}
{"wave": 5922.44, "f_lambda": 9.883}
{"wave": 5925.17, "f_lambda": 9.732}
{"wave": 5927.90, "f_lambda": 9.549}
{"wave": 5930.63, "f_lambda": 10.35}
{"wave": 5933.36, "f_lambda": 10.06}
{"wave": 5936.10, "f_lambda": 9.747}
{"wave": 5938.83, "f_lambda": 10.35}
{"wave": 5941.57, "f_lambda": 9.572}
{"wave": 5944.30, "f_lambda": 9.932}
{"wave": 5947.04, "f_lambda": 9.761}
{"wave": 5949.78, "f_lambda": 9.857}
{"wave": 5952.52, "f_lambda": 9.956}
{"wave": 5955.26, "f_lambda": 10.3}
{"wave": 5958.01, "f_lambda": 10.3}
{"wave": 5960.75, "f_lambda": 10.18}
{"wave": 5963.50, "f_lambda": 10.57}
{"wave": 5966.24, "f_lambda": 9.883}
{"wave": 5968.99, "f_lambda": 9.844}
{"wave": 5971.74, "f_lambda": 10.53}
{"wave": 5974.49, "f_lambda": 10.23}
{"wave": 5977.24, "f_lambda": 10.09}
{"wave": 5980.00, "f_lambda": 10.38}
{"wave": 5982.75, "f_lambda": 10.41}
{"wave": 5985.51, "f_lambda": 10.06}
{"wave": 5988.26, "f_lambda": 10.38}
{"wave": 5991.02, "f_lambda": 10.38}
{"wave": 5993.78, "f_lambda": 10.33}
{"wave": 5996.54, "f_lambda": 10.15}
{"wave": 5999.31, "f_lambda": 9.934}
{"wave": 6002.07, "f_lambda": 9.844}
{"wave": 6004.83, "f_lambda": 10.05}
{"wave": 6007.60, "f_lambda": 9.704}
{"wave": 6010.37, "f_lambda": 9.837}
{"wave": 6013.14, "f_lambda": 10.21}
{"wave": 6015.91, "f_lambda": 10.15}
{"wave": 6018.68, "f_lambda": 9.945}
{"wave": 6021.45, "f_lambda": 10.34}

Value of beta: 5908.82 A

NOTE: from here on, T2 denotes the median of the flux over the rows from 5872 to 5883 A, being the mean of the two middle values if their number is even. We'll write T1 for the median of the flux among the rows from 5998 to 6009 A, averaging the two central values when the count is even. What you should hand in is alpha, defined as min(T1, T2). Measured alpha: 9.82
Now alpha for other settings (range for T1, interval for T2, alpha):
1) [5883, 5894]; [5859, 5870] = 8.01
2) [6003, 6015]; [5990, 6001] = 9.94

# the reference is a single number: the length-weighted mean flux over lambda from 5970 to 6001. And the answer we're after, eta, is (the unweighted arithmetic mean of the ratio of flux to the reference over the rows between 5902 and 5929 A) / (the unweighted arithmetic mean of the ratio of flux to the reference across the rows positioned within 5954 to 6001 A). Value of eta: 0.96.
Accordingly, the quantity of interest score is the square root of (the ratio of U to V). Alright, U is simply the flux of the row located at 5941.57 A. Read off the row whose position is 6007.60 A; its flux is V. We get 0.99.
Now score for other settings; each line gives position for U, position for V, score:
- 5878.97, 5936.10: 1.01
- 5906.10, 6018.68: 1.00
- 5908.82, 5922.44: 1.01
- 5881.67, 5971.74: 0.96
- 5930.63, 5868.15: 1.04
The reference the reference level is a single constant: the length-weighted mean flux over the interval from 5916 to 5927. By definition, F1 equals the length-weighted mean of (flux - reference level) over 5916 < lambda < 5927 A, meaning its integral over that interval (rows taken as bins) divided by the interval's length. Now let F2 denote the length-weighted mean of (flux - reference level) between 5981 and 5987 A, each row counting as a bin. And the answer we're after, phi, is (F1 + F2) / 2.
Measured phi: 0.1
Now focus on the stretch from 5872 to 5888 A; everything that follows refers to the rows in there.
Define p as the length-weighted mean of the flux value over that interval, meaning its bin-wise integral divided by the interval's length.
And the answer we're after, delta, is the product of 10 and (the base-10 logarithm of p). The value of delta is 9.8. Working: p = 9.4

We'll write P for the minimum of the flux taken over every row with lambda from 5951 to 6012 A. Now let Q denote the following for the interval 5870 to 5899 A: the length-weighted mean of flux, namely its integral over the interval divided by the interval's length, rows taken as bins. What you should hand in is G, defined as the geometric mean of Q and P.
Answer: 9.3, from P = 9.704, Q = 8.8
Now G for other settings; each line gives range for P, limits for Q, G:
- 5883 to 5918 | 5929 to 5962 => 8.6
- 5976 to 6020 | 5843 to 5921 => 9.6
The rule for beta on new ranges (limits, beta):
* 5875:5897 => 5876.26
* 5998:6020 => 5999.31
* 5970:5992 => 5971.74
